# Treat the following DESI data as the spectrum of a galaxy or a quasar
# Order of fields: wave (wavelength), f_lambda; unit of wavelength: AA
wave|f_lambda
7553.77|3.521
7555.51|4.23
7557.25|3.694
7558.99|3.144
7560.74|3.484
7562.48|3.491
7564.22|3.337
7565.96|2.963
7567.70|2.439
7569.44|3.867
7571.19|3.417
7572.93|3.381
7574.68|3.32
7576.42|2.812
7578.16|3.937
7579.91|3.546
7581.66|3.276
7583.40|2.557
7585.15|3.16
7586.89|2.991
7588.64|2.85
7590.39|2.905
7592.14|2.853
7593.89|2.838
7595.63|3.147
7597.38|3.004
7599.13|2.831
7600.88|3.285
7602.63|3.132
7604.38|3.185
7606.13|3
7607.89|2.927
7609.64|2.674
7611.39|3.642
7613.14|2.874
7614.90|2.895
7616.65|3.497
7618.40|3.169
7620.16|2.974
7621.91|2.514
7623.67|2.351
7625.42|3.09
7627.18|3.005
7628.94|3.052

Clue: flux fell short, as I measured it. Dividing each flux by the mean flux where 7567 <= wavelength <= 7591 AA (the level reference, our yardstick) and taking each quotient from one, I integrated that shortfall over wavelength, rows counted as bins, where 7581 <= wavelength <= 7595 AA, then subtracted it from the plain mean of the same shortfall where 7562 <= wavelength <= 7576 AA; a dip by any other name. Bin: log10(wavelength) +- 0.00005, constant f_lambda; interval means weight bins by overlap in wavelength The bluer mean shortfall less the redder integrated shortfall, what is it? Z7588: -1.1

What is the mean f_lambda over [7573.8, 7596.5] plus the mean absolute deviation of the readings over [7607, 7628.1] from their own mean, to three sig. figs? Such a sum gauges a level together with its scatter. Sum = 3.35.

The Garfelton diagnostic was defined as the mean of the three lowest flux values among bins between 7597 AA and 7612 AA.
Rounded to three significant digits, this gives 2.81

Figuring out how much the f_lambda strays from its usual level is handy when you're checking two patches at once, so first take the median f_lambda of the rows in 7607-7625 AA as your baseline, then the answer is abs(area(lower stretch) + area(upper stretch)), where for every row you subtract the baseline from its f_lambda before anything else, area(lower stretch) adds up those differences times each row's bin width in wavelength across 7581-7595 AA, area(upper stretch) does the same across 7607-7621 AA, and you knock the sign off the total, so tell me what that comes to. 2.6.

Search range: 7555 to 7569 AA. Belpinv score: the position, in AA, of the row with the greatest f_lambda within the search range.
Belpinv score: 7555.51 AA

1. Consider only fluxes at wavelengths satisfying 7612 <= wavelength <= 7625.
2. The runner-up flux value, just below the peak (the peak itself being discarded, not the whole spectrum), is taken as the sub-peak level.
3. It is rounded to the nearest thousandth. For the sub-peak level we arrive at 3.169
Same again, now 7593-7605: 3.185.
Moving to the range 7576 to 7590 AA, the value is 3.546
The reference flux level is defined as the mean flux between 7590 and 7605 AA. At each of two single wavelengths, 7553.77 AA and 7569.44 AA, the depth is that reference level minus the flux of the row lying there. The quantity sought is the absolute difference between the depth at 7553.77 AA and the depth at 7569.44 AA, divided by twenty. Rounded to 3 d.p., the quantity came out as 0.017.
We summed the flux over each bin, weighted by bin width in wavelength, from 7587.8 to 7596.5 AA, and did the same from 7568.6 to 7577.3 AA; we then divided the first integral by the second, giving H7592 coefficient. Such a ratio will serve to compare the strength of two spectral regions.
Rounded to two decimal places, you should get 0.87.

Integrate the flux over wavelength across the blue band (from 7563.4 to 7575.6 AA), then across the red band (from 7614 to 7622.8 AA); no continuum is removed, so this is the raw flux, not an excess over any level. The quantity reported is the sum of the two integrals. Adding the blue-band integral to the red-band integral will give 66.0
